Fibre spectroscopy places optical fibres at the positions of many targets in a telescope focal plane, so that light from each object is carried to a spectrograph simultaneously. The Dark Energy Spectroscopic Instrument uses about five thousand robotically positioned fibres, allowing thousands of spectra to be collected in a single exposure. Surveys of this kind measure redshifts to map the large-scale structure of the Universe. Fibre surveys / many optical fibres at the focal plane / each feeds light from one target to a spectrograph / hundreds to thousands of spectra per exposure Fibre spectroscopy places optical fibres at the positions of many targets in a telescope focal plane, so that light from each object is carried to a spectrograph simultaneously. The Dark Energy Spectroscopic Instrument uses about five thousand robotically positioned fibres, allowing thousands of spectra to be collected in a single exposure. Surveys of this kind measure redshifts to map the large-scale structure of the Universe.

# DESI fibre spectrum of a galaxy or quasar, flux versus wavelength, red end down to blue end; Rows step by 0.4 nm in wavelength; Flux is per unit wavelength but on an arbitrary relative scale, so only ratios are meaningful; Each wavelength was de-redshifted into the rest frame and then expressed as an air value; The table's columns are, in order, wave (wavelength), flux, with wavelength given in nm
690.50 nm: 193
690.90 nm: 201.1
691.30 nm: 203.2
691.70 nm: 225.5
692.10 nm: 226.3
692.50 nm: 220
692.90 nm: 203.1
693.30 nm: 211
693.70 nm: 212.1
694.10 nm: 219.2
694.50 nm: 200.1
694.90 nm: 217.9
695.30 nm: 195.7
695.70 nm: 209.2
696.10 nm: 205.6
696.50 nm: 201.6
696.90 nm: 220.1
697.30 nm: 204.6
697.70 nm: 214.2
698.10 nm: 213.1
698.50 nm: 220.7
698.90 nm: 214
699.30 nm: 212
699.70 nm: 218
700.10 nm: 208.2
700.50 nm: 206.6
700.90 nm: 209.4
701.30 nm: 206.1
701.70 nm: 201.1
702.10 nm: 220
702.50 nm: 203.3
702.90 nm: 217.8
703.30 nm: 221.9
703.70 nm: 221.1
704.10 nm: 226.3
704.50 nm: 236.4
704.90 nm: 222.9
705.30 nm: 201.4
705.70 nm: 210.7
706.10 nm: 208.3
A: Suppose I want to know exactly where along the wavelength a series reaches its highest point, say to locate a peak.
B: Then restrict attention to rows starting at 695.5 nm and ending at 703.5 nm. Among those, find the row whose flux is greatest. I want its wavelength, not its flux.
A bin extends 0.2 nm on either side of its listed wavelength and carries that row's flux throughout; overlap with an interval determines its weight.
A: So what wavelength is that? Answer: 703.30 nm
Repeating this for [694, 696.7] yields 694.10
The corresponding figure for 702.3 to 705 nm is 704.50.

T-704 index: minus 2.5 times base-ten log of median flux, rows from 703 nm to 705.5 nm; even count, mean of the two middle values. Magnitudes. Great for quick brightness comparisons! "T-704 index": -5.87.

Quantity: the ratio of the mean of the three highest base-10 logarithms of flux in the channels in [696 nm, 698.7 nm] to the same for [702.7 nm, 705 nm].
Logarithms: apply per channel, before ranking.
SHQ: 0.99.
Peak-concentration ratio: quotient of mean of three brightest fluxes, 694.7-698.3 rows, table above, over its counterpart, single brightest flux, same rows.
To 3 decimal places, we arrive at 0.988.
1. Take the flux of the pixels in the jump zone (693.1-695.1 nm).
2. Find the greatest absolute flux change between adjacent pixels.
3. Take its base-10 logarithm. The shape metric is 1.28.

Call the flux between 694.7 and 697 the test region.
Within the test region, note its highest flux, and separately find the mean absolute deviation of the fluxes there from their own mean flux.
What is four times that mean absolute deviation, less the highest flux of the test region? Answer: -191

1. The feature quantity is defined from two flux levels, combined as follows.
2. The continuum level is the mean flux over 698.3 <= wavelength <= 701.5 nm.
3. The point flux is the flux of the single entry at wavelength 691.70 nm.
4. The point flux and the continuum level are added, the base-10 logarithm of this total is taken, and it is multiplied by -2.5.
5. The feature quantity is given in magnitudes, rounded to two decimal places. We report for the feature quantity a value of -6.60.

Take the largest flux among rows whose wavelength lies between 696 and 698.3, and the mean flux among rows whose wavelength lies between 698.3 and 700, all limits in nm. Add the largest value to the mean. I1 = 436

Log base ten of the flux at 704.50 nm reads 2.374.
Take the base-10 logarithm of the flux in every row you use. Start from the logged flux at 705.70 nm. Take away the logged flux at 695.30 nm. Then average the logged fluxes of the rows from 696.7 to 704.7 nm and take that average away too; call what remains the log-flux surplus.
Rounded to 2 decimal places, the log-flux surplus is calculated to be -2.30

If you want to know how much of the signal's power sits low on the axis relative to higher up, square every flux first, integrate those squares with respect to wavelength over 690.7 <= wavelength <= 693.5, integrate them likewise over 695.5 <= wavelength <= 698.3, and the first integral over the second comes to 1.03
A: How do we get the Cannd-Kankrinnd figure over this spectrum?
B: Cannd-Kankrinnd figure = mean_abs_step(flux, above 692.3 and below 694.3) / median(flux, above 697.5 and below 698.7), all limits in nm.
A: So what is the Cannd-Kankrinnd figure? 0.0385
